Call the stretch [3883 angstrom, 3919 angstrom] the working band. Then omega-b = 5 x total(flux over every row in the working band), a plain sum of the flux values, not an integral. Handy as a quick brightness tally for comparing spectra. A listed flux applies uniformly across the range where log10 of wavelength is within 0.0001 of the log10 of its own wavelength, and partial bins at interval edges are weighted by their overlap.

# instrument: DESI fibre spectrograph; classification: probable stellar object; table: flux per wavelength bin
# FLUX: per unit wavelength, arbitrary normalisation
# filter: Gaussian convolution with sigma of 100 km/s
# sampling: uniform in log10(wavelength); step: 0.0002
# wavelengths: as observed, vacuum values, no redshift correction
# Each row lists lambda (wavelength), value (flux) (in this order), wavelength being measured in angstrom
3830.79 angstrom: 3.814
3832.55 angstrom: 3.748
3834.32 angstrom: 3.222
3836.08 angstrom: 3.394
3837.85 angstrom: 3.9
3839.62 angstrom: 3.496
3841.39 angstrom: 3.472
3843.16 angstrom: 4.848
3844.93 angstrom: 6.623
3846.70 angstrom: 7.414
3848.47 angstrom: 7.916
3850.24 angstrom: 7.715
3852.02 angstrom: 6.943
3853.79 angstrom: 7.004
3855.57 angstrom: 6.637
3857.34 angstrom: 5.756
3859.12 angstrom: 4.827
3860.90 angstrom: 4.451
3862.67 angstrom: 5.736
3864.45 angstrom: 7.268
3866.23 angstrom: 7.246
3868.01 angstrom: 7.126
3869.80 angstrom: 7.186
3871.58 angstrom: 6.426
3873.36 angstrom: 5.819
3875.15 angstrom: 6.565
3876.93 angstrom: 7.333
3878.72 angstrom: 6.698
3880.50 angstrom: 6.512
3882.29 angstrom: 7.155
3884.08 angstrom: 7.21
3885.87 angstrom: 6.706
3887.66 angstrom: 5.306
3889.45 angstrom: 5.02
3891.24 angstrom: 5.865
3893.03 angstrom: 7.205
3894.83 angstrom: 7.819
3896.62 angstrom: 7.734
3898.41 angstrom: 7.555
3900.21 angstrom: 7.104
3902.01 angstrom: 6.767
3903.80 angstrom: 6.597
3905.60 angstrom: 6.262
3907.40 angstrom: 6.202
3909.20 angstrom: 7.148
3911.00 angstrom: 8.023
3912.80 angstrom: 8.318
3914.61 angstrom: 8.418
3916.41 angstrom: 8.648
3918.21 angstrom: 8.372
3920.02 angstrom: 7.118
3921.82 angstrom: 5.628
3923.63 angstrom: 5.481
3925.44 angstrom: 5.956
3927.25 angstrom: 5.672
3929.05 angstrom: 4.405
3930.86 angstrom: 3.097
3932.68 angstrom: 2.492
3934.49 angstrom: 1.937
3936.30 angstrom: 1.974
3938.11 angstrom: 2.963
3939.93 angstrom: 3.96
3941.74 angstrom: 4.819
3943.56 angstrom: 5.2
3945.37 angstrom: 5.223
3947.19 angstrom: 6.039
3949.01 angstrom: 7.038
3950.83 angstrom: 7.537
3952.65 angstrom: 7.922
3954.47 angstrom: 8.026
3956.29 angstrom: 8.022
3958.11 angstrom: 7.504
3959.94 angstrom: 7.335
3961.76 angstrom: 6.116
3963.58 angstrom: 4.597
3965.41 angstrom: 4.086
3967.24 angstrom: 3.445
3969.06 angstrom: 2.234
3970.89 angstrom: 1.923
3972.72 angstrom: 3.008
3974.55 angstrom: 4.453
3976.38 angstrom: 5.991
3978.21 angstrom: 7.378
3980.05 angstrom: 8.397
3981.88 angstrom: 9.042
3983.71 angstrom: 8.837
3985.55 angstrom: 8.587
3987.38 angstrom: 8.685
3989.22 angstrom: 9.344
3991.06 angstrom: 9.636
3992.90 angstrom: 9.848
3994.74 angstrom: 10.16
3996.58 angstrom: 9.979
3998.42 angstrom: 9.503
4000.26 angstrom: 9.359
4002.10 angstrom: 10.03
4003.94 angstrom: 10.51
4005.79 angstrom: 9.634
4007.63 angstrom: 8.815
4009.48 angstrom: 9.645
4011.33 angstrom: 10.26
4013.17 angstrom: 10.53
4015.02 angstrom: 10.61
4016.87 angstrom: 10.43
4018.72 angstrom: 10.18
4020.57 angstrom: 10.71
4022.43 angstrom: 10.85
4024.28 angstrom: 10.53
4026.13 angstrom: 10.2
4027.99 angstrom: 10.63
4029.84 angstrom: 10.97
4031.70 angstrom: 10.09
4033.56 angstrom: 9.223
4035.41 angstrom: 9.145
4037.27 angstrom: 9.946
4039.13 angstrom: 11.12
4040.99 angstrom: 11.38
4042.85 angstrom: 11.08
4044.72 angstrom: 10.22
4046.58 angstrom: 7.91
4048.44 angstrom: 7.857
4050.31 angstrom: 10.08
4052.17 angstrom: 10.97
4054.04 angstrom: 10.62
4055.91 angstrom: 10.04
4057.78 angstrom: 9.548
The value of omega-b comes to 711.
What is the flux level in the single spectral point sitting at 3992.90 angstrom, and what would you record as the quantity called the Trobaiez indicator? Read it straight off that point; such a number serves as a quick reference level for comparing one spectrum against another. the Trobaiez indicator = 9.848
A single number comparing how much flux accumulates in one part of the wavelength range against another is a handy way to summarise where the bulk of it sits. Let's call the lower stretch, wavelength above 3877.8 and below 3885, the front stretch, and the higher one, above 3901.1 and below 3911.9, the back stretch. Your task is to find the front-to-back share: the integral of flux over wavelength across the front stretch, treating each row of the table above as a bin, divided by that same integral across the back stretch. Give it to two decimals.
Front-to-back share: 0.67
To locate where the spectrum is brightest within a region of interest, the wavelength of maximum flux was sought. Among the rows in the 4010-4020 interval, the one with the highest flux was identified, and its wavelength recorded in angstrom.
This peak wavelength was 4015.02 angstrom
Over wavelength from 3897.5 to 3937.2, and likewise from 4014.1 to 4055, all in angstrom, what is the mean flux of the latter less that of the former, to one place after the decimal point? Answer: 4.2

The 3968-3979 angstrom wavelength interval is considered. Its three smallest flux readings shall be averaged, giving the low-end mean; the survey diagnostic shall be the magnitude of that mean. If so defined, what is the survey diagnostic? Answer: 2.4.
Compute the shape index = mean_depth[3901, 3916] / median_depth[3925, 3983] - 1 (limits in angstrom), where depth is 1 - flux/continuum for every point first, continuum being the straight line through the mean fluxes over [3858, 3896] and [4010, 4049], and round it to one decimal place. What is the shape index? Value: -1.0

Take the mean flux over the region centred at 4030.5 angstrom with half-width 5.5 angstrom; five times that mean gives 50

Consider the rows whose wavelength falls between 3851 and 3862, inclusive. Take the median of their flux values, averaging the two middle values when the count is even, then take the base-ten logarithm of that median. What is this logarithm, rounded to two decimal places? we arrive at 0.79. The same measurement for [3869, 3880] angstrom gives 0.82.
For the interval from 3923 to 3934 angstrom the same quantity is 0.69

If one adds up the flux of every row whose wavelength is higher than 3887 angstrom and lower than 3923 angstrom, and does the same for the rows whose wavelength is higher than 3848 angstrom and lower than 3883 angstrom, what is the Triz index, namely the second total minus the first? -9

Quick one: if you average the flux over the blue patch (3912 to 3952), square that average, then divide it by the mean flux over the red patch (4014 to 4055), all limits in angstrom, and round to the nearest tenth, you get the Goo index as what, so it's 2.9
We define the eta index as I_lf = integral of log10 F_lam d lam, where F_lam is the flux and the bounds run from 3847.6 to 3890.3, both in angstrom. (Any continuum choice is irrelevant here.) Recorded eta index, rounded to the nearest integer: 35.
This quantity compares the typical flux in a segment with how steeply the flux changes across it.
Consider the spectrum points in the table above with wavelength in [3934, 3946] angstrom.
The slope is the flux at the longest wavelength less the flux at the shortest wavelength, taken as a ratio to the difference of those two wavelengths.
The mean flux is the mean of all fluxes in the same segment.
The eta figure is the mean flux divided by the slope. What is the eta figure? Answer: 12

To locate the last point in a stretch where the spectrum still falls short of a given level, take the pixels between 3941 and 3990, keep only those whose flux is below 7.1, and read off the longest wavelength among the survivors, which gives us 3976.38 angstrom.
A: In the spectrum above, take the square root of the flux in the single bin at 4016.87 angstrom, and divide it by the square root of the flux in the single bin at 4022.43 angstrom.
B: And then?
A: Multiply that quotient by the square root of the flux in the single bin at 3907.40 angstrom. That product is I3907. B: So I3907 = 2.4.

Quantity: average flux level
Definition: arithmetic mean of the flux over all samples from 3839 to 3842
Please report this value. 3.5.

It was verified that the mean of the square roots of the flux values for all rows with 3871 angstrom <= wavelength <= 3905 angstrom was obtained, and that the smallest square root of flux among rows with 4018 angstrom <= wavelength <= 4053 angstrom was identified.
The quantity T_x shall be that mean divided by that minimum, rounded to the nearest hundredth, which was 0.92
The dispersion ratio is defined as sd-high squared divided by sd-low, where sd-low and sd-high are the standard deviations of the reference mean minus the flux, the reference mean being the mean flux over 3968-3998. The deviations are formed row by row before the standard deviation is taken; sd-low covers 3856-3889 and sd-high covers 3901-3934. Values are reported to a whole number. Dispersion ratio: 3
